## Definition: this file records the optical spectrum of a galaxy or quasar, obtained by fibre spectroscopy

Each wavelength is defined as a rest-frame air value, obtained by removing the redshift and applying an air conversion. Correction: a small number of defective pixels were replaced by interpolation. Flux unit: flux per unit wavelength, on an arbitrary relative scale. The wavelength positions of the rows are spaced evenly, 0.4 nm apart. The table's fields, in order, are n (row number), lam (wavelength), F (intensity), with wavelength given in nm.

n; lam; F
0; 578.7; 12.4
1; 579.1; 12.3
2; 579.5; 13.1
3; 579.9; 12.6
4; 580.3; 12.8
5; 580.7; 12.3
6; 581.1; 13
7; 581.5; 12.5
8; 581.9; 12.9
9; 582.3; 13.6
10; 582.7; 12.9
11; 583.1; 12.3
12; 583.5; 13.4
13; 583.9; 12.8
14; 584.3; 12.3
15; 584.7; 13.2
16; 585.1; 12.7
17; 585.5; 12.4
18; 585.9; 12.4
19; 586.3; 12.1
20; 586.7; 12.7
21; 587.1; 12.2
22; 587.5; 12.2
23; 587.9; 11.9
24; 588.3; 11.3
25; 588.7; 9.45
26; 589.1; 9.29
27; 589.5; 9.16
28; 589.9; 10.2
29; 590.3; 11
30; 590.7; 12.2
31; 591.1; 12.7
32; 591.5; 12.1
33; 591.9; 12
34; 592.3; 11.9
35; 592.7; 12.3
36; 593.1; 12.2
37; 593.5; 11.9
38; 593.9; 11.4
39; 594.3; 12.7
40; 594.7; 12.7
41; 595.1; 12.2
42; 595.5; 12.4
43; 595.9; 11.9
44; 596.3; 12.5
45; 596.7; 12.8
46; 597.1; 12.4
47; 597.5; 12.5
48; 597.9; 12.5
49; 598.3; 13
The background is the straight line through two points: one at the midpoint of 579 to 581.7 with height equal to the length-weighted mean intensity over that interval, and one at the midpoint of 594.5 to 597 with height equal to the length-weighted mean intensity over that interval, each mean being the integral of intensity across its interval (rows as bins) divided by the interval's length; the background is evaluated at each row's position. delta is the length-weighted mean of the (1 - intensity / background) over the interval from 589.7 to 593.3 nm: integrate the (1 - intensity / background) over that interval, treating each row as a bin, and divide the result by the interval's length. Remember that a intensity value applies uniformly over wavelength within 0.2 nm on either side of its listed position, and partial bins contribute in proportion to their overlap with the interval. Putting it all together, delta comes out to 0.051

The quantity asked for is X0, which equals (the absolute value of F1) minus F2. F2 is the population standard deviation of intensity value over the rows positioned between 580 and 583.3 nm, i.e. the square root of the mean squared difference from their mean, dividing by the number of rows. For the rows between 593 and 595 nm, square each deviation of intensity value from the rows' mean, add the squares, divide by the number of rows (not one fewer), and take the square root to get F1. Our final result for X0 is 0.09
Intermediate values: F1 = 0.50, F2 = 0.40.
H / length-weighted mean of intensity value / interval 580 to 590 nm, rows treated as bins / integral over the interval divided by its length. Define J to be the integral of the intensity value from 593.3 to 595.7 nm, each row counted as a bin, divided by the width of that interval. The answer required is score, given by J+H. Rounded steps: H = 12.1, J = 12.2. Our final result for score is 24.3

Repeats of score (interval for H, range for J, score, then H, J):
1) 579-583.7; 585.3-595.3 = 24.5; 12.8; 11.7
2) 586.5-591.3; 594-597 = 23.6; 11.2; 12.4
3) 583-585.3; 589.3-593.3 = 24.4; 12.8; 11.6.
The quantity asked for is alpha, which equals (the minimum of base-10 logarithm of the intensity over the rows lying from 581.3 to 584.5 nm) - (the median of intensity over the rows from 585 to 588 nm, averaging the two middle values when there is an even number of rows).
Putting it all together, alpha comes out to -11.2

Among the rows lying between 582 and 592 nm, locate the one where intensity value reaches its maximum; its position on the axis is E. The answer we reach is 582.3 nm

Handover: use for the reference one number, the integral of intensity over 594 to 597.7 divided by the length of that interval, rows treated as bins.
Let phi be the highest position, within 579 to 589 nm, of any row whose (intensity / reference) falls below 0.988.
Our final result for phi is 588.7 nm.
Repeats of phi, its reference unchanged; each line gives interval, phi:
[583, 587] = 586.3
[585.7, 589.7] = 589.5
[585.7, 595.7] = 595.1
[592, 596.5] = 595.9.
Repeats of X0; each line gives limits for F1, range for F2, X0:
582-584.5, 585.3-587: 0.28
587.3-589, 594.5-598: 0.82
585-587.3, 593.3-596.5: -0.20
